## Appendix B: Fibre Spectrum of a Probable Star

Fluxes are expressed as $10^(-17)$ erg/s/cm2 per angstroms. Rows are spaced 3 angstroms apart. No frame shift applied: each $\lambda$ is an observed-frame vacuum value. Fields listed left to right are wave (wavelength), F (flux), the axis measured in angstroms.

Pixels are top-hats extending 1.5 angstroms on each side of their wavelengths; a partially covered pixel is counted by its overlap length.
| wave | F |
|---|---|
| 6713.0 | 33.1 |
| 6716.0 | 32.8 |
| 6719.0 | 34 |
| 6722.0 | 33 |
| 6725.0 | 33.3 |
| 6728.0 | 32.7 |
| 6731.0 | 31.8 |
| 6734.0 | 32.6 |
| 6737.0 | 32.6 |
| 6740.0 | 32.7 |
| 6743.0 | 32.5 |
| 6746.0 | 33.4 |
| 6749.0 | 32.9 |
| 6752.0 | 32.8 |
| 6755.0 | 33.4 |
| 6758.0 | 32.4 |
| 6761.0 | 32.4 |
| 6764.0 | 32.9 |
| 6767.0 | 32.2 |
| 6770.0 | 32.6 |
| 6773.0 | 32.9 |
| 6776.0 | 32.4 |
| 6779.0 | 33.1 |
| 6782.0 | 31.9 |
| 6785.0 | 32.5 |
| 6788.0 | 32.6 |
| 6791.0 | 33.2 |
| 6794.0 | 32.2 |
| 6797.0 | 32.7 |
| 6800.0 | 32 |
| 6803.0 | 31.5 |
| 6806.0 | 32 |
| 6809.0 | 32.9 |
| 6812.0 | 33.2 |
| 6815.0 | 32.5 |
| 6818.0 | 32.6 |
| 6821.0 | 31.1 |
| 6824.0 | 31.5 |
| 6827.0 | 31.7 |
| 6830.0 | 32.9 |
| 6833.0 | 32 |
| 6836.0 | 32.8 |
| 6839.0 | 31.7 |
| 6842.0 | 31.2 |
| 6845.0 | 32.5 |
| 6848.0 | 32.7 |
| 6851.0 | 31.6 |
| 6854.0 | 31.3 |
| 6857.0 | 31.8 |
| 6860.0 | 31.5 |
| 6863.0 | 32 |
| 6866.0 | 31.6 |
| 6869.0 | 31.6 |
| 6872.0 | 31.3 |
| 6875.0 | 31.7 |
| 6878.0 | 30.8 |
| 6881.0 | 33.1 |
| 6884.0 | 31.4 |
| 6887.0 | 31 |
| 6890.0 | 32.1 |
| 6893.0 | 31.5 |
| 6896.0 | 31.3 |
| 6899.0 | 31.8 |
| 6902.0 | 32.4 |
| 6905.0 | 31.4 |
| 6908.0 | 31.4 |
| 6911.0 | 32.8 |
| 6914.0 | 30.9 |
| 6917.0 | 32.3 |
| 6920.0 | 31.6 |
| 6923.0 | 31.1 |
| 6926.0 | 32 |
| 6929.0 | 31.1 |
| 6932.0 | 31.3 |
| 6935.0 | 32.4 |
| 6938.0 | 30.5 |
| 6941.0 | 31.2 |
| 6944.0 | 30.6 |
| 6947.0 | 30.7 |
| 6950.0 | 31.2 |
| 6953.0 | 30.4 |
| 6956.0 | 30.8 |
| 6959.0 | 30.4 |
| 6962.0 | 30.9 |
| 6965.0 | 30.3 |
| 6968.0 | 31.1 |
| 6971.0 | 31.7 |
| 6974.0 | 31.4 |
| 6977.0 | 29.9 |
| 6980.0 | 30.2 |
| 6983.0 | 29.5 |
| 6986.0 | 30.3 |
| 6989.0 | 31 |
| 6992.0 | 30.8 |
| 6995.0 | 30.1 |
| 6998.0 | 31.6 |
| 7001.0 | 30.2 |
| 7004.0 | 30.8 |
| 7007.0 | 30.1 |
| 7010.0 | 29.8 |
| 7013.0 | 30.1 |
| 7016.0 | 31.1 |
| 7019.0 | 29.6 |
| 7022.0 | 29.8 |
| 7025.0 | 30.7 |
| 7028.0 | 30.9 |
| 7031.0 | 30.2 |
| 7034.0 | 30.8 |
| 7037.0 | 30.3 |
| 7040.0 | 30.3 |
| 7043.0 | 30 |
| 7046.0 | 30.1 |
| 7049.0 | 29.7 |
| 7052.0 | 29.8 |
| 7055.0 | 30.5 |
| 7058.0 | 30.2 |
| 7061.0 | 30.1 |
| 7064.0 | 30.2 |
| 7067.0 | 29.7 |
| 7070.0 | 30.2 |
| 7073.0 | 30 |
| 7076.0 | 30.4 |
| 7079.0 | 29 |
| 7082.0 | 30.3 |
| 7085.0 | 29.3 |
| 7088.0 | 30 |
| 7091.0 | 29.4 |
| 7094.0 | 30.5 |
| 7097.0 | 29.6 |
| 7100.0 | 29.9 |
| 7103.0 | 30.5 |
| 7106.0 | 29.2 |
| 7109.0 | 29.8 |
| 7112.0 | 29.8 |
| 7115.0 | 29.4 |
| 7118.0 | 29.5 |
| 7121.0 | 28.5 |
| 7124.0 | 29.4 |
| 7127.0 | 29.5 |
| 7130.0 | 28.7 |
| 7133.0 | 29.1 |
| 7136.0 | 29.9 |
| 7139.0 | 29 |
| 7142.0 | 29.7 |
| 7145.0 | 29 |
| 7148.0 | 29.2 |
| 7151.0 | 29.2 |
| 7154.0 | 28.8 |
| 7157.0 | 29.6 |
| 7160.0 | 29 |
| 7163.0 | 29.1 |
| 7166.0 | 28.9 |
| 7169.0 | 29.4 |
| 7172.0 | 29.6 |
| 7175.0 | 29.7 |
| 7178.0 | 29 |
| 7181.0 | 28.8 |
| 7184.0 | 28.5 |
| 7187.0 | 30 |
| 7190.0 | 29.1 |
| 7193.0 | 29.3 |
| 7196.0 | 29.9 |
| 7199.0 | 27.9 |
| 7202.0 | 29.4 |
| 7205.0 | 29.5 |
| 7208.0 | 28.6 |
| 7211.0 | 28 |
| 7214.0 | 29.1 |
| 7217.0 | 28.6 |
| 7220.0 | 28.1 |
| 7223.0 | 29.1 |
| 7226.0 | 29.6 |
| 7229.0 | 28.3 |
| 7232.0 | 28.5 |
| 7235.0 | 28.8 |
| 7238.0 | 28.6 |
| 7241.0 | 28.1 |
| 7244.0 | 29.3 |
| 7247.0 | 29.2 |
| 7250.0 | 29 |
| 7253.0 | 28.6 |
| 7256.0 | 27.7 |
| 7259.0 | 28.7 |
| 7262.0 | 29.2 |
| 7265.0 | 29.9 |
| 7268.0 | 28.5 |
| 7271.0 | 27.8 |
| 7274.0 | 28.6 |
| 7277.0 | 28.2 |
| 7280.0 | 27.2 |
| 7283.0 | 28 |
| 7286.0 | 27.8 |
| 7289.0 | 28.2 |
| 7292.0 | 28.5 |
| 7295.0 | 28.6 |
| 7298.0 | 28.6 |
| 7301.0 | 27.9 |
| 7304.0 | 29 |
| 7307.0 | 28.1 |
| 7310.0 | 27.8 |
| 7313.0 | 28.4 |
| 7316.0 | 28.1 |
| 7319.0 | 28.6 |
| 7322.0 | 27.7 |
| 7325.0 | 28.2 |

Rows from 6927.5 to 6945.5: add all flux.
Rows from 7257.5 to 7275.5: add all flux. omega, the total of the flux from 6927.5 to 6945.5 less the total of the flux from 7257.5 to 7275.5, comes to 14.4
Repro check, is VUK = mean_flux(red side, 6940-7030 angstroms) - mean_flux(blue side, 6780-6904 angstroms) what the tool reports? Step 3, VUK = -1.4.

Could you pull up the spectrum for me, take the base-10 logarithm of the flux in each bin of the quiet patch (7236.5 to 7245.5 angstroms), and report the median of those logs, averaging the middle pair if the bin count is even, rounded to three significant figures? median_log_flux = 1.46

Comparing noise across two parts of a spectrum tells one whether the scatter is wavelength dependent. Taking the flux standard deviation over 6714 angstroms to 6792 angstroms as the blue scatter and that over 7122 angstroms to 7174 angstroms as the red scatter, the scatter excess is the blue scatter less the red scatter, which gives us 0.14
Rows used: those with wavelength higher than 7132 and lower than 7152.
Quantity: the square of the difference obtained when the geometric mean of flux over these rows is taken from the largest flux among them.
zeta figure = 0.36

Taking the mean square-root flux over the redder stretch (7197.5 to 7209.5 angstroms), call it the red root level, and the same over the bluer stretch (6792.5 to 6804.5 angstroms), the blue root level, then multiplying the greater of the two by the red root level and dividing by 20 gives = 1.52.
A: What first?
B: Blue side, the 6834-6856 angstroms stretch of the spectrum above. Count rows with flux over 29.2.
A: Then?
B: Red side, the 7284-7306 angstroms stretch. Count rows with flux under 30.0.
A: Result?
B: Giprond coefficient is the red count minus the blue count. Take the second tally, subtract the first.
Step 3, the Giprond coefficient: 0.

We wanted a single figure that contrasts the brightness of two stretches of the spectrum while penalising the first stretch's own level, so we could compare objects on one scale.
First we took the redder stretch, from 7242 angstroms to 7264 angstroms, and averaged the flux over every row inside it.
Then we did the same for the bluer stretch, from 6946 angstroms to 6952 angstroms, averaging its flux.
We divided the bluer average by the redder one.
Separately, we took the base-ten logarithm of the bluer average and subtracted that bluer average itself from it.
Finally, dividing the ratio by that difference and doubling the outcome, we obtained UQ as -0.073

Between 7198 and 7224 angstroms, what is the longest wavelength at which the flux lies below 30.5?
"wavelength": 7223.0 angstroms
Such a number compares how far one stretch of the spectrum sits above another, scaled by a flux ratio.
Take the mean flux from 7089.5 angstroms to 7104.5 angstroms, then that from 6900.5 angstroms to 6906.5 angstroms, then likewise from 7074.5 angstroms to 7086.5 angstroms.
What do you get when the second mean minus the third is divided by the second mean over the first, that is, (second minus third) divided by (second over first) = 2.02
